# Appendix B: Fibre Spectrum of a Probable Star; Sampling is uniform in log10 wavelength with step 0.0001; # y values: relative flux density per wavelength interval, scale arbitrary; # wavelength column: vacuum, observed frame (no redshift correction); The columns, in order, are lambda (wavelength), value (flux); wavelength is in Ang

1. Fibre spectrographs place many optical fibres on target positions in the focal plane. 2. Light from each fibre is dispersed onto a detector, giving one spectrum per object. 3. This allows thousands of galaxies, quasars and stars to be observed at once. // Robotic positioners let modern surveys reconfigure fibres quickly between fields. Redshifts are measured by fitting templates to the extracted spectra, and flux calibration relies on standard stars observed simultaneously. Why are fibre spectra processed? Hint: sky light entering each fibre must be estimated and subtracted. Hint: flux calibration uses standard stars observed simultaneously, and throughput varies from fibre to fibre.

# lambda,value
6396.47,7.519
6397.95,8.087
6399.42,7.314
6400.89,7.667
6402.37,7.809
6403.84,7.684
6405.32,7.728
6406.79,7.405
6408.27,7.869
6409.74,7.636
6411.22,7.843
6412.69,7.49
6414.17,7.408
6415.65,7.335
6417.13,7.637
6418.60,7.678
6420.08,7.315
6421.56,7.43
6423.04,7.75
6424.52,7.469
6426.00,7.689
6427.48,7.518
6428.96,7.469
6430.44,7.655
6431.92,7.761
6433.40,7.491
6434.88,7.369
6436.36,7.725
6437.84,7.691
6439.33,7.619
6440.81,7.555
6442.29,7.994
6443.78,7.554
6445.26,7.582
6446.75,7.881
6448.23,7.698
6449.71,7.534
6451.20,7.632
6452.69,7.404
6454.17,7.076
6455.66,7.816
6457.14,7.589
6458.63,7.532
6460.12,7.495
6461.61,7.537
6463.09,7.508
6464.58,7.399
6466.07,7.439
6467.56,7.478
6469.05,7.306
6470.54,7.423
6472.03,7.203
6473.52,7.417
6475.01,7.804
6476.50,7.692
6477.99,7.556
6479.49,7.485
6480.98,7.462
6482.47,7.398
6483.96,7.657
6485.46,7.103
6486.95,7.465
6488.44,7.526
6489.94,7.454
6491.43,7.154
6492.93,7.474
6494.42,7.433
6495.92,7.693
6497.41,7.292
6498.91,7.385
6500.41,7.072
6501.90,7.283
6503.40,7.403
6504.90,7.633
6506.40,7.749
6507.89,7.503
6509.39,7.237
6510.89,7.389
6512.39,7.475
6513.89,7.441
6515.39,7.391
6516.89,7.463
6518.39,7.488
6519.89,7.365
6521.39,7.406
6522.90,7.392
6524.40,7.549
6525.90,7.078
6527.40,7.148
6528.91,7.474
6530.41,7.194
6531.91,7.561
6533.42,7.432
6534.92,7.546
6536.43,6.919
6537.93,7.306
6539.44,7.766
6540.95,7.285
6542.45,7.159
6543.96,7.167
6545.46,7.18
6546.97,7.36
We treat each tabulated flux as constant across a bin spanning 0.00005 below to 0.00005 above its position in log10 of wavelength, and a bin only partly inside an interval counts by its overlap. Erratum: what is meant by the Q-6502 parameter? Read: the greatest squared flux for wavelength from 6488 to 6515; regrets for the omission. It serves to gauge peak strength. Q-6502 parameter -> 60.0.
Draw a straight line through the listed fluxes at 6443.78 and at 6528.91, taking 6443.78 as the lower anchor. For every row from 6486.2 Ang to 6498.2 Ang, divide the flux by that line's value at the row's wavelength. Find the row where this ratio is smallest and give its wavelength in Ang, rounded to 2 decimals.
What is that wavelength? 6491.43 Ang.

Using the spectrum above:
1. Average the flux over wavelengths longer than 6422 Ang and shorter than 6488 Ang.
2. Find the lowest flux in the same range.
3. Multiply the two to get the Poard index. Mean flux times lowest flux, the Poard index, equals 53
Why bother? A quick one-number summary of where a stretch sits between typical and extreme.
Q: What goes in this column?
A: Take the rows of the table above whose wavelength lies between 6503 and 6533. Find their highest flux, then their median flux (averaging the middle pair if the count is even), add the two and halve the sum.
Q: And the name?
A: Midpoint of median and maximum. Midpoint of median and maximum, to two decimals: 7.59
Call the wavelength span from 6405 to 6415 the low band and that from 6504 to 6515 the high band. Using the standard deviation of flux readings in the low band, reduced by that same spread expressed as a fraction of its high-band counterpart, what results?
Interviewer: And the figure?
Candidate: -1.0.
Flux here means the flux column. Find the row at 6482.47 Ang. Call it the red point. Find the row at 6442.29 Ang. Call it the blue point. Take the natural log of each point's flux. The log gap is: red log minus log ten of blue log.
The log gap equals 1.68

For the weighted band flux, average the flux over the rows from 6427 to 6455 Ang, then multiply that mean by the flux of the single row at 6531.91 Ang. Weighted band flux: 57.4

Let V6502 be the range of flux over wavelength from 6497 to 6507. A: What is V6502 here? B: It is 0.677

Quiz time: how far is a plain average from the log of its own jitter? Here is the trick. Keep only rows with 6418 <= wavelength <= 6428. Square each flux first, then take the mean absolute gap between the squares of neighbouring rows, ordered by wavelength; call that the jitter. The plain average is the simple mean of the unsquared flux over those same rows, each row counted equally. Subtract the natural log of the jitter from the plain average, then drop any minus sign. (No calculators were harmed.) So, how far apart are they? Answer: 6.2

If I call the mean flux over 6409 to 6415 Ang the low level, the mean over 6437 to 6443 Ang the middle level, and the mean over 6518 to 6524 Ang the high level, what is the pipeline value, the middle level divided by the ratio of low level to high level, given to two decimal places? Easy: 7.53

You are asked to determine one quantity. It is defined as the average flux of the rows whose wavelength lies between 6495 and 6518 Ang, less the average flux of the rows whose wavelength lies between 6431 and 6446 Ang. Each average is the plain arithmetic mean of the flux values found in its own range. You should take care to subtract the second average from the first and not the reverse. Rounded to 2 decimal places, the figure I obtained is -0.21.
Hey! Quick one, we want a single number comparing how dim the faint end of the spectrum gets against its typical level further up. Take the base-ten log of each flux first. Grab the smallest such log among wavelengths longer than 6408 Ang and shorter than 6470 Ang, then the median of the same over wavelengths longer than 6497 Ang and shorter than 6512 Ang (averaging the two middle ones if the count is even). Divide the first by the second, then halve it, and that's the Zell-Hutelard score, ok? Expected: 0.489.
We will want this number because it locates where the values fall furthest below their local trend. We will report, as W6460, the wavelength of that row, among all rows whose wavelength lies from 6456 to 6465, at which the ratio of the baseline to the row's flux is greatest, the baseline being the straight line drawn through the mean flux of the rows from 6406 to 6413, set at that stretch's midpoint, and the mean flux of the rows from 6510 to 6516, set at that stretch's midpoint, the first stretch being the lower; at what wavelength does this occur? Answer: 6464.58 Ang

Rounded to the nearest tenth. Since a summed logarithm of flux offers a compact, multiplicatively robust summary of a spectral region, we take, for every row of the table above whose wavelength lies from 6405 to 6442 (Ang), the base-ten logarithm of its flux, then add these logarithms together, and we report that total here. 22.0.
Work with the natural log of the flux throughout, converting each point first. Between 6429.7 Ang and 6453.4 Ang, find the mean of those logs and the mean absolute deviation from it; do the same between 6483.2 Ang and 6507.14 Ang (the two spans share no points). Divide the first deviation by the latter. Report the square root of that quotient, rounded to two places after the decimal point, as 0.86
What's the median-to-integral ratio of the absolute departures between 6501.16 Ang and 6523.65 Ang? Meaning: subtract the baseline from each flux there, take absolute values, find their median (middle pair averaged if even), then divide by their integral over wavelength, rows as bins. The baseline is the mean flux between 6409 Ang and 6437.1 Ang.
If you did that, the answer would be 0.046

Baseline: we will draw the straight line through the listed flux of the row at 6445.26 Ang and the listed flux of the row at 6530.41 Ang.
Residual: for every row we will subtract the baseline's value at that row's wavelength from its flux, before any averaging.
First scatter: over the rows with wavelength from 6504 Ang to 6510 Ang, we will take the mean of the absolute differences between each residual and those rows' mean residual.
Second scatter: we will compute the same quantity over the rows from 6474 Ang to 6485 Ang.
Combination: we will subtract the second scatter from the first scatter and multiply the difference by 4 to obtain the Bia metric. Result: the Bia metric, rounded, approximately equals 0.16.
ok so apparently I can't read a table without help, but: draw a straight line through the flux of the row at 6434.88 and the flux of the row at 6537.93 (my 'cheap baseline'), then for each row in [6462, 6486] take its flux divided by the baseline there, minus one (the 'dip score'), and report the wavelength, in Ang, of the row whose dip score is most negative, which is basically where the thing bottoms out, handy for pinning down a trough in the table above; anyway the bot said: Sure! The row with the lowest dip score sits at 6485.46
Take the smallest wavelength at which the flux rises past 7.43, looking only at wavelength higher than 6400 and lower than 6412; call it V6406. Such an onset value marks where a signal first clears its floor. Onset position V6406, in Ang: 6400.89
